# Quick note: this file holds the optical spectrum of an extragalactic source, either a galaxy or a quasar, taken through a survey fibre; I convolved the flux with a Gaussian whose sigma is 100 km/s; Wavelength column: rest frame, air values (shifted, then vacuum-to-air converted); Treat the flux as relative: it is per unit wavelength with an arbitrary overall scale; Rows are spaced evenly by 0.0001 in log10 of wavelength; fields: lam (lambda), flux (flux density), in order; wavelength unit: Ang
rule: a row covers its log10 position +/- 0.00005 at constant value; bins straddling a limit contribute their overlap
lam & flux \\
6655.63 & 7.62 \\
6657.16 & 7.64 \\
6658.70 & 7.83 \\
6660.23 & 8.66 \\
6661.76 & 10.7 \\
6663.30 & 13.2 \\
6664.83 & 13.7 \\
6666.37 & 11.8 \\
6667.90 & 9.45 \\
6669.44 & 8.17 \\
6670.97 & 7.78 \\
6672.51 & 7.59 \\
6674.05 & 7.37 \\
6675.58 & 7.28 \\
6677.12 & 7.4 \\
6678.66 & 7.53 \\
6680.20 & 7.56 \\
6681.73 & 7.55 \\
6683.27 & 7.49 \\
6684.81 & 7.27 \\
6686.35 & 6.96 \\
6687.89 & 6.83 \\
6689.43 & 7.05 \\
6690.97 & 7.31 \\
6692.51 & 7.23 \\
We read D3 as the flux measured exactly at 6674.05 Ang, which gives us 7.37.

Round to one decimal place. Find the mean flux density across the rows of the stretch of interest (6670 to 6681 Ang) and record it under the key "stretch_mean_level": 7.5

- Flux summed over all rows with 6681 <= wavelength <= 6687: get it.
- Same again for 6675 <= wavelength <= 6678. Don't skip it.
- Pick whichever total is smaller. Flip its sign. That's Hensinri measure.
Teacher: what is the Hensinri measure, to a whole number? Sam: -15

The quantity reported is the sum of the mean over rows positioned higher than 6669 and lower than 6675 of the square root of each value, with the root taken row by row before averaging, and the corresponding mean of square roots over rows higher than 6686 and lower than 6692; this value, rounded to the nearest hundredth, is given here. 5.43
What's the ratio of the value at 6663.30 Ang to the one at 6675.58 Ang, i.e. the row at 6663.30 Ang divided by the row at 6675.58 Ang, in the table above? 1.81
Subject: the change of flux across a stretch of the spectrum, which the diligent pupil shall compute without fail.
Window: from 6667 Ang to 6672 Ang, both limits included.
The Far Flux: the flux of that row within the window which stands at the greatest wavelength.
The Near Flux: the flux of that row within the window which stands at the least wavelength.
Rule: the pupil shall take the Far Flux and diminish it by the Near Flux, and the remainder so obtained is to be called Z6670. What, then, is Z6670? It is -1.7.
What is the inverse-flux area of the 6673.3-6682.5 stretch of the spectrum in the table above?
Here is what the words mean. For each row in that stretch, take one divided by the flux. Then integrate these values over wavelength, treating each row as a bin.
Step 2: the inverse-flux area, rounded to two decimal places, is 1.24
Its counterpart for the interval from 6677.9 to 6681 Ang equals 0.41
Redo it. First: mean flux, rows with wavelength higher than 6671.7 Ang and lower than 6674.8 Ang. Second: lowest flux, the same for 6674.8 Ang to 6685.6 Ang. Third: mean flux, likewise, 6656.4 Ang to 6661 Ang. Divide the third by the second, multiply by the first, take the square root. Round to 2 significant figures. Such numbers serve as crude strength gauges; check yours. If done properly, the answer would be 2.9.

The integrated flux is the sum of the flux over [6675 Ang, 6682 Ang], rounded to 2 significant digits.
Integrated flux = 37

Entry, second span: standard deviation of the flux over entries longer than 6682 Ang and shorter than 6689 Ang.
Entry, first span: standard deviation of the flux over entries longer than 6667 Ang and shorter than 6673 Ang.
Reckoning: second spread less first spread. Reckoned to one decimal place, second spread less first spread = -0.5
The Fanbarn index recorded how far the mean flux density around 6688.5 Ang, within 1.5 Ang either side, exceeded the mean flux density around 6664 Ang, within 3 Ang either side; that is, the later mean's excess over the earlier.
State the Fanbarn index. -5.4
